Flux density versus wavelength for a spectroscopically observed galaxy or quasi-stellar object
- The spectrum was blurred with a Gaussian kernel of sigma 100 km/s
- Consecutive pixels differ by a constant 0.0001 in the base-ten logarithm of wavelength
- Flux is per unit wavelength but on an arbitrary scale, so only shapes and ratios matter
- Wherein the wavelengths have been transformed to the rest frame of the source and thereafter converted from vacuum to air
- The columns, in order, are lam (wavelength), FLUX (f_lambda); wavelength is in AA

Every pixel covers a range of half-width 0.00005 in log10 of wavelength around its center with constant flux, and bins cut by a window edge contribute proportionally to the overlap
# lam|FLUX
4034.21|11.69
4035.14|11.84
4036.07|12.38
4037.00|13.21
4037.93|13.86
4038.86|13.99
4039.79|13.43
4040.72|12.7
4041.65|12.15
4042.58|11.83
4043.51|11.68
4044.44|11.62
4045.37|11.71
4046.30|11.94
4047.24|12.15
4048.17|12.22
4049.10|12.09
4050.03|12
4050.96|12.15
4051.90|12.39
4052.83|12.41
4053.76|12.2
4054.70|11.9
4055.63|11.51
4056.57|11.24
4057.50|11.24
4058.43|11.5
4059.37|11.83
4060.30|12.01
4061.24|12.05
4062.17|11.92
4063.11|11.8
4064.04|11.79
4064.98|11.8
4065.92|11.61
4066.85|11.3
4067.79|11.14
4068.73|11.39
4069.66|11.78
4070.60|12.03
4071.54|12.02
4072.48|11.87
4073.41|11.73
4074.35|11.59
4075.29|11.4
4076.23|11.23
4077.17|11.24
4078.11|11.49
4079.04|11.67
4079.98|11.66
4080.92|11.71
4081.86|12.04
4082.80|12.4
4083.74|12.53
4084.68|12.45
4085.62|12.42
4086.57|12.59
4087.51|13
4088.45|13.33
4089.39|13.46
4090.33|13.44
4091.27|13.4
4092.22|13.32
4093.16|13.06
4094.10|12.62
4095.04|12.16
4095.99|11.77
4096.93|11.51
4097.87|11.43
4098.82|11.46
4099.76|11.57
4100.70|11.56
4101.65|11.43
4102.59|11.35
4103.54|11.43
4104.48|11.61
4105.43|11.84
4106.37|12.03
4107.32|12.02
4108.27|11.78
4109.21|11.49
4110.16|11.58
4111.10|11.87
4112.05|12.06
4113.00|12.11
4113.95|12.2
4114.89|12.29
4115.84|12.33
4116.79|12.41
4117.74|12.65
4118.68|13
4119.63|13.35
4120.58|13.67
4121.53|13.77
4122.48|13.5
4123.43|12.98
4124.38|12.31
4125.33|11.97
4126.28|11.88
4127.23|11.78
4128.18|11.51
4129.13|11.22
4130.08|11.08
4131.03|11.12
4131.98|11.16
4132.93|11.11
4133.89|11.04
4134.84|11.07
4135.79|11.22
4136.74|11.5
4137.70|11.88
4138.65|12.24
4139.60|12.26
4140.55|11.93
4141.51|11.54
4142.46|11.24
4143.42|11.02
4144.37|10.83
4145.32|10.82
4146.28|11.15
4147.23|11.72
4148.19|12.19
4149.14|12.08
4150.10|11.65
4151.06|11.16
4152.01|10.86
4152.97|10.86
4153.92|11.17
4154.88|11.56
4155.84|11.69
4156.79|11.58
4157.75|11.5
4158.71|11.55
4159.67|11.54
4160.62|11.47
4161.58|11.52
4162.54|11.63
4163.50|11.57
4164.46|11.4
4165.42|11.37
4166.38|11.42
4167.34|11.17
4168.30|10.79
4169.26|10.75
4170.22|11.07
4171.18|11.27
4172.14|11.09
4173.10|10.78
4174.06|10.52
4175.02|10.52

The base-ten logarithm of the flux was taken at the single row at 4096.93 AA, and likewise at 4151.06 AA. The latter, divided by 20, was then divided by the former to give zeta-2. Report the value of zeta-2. 0.0494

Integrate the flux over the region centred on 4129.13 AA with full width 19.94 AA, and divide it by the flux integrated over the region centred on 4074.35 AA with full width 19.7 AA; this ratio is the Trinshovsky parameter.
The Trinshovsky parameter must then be 1.04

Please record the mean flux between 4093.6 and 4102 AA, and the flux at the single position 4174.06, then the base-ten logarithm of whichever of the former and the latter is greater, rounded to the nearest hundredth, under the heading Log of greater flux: 1.07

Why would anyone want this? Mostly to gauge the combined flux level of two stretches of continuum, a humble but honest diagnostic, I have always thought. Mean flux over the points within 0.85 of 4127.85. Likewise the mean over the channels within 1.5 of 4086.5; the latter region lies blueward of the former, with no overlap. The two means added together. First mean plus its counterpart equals 24.3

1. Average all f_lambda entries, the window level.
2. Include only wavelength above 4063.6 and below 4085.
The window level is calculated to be 11.7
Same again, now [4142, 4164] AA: 11.4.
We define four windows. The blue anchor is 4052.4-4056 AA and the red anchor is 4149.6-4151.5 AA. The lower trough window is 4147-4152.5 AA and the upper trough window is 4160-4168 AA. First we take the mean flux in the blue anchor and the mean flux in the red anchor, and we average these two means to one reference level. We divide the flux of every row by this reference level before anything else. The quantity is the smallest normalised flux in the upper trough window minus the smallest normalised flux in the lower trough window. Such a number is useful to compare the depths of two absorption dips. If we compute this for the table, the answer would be 0.03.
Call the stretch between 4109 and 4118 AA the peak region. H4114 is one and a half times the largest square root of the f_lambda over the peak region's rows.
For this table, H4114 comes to 5.34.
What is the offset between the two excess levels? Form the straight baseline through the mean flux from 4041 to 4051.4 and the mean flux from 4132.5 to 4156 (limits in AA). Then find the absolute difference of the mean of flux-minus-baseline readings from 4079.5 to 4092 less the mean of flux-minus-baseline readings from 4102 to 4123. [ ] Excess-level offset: 0.2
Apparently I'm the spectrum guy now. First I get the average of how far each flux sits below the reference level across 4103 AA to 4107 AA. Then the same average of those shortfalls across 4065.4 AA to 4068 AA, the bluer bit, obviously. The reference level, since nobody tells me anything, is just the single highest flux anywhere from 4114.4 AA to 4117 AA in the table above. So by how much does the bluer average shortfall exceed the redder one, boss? 0.4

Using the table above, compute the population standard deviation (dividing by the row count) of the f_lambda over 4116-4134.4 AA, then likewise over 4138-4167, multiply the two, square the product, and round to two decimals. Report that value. 0.14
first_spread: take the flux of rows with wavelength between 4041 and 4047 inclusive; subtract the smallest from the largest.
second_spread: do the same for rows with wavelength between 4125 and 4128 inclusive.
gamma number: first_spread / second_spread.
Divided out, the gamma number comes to 2.8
